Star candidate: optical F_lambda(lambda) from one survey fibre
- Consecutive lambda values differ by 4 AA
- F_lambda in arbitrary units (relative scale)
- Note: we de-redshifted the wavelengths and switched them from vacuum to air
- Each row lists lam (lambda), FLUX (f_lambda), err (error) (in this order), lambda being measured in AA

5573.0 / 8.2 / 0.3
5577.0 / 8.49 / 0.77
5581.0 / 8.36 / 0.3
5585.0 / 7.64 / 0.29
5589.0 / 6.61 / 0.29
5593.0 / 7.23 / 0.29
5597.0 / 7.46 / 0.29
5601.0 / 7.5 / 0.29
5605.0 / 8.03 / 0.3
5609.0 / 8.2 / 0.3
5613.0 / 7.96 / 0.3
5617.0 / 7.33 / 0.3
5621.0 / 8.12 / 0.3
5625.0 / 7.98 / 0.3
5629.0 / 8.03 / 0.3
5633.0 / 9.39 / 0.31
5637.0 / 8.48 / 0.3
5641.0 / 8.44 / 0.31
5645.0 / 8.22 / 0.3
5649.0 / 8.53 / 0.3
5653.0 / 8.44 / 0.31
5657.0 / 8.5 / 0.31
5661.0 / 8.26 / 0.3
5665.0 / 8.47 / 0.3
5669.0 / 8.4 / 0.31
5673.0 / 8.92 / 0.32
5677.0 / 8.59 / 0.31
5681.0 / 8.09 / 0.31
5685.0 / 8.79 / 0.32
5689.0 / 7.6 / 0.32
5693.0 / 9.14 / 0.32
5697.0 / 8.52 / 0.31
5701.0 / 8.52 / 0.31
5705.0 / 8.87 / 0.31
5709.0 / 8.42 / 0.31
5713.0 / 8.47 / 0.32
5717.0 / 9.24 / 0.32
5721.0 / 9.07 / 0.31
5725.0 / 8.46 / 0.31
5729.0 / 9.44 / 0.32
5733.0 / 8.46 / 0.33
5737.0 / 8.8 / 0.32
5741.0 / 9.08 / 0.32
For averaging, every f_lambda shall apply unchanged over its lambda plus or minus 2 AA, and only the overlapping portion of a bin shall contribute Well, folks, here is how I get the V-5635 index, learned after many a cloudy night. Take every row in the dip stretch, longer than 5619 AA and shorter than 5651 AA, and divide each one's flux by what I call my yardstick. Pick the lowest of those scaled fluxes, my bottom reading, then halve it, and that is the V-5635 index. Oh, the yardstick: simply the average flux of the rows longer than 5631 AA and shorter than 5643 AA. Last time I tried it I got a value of 0.45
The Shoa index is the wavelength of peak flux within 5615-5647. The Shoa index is 5633.0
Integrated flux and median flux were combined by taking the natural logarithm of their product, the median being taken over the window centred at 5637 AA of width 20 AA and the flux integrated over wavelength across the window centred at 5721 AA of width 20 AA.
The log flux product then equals 7.32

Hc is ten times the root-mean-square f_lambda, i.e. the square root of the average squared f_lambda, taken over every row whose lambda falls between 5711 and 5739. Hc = 89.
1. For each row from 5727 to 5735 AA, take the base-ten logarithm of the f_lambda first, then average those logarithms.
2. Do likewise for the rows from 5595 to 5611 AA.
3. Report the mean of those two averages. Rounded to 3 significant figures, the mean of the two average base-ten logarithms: 0.921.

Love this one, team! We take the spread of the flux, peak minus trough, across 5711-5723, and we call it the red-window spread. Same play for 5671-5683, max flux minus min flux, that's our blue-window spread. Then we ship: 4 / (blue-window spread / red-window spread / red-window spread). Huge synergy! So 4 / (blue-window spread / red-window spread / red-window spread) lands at 2.9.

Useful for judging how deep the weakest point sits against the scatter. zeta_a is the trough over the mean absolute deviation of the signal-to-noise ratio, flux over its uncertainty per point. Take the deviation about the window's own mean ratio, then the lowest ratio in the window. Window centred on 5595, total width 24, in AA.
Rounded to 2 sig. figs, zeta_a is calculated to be 22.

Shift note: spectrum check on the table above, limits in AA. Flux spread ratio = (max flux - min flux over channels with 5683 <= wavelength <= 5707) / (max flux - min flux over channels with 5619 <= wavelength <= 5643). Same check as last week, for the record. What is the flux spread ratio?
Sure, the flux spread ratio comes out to 1.1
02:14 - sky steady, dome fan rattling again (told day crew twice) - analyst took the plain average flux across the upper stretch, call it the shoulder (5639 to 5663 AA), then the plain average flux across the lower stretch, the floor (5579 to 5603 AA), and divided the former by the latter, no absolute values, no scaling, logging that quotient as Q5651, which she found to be 1.12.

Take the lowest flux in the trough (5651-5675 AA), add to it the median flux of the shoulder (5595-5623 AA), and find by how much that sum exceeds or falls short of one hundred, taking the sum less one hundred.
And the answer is -83.8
